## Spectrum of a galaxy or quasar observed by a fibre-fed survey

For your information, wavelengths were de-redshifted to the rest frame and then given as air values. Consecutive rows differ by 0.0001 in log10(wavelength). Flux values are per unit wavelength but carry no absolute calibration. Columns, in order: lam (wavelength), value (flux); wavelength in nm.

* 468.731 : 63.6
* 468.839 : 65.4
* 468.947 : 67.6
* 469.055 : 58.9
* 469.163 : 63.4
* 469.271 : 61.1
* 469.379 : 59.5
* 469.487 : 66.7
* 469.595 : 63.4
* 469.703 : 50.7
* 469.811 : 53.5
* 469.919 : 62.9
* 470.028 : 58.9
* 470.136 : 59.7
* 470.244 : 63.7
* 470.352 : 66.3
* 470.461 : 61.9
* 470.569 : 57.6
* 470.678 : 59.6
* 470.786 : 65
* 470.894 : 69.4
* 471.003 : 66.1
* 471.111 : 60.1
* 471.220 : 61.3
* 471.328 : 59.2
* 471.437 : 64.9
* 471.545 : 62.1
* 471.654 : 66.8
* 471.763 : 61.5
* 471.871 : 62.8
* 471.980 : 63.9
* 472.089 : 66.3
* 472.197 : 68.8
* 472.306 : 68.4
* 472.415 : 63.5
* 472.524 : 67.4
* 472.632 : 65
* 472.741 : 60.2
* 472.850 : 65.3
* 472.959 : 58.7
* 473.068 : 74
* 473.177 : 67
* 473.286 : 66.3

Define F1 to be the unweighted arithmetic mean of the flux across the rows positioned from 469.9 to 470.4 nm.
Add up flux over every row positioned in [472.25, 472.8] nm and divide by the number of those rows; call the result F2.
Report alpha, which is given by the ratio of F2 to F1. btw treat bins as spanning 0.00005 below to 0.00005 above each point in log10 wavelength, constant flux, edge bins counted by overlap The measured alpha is 1.04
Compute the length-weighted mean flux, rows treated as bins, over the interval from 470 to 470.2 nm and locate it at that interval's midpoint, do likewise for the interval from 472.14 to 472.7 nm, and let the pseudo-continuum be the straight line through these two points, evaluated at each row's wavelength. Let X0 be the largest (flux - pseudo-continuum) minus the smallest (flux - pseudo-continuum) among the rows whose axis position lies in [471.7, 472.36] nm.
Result 6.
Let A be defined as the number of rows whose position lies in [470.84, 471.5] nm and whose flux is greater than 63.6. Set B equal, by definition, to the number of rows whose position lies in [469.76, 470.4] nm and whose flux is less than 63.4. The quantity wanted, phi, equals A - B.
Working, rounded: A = 3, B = 4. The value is -1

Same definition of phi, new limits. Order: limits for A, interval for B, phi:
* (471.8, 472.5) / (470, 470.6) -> 0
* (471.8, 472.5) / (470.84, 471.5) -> 1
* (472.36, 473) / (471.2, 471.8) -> -1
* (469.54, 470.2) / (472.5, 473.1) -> -2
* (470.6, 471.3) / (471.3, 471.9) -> -1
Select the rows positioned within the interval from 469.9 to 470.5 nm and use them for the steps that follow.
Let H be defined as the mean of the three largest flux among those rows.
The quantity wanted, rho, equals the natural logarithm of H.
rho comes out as 4.16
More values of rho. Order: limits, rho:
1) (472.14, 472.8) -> 4.22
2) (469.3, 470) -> 4.16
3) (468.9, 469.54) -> 4.19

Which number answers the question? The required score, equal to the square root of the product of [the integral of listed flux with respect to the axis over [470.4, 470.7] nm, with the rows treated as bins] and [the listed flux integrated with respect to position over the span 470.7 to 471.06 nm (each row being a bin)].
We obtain 20.7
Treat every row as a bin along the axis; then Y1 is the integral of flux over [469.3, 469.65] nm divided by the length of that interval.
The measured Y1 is 63.1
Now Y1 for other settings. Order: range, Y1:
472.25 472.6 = 66.4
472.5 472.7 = 65.8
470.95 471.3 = 62.3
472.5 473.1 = 64.7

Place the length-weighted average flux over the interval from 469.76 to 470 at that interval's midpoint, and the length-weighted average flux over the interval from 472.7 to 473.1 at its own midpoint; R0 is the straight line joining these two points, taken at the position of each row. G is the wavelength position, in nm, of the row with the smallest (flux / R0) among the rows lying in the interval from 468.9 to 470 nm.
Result 469.703 nm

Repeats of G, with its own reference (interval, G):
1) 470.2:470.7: 470.569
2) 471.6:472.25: 471.763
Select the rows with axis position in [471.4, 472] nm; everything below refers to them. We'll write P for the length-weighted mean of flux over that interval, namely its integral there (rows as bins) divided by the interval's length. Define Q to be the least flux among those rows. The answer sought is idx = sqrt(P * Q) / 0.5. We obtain 125.1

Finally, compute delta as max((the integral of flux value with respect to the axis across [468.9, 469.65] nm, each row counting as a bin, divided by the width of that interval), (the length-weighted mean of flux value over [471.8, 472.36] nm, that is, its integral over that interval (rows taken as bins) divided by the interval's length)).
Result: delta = 66.0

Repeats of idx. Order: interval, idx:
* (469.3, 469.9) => 109.5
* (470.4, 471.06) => 120.7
